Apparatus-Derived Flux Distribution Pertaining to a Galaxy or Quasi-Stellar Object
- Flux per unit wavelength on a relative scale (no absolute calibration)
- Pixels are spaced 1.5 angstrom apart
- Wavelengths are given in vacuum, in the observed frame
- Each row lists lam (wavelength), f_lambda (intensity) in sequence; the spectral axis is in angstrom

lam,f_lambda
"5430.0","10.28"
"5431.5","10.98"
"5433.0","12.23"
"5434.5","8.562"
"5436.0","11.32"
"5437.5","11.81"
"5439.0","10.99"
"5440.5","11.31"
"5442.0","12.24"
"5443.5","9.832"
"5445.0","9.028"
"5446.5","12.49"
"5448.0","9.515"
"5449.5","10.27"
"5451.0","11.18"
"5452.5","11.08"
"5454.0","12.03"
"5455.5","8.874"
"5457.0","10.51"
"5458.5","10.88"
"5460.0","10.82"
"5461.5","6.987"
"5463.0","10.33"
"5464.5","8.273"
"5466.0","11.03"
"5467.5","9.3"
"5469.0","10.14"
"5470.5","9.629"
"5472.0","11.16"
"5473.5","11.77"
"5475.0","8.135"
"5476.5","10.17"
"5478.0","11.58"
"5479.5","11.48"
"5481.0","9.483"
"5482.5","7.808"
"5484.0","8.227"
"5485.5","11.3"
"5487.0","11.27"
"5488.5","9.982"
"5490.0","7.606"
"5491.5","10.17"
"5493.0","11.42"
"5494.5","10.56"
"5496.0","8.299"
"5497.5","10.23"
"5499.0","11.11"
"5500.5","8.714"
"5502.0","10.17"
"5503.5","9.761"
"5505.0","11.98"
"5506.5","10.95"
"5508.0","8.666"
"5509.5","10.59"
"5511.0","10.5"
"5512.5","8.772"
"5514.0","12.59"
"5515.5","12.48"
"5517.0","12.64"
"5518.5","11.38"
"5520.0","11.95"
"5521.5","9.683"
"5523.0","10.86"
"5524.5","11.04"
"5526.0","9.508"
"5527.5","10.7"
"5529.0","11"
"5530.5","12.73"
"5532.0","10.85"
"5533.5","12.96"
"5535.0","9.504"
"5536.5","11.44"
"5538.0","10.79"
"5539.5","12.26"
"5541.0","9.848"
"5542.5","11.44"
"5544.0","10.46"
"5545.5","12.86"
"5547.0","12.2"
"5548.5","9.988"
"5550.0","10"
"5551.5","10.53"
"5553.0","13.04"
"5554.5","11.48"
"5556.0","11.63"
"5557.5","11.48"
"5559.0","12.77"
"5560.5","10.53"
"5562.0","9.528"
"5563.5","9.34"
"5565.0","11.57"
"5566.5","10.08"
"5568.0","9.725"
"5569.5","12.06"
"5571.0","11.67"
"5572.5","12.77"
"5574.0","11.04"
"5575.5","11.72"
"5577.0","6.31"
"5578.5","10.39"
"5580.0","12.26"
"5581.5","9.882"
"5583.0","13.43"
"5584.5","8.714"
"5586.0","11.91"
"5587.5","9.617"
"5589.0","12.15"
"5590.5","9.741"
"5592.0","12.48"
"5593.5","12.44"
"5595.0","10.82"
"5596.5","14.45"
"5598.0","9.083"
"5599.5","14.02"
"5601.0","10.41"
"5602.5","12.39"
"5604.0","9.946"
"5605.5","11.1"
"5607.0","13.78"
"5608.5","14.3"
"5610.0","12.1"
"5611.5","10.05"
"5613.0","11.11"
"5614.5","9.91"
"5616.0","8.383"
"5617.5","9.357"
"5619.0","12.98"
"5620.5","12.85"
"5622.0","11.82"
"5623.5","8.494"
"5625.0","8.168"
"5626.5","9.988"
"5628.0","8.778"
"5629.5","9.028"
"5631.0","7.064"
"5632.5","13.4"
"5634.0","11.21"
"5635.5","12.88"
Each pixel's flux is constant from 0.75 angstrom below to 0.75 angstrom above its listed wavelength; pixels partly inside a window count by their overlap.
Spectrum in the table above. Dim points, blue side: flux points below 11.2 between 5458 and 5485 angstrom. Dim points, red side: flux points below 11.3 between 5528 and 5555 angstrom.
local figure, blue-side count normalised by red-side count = 1.67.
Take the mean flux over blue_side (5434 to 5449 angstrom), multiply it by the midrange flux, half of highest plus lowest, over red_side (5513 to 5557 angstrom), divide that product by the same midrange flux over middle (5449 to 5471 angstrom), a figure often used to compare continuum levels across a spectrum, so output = 12.7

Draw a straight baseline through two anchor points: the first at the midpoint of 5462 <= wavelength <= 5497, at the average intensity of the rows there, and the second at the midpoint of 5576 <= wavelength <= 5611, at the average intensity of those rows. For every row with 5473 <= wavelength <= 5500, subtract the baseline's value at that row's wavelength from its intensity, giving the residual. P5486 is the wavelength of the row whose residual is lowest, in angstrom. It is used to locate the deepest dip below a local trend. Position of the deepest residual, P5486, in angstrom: 5490.0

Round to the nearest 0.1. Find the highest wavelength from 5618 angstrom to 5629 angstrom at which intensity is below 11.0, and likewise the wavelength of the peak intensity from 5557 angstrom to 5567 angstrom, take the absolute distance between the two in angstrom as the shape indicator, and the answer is 69.0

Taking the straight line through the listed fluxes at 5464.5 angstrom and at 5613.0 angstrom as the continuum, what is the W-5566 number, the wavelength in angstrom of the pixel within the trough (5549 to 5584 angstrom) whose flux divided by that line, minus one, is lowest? 5577.0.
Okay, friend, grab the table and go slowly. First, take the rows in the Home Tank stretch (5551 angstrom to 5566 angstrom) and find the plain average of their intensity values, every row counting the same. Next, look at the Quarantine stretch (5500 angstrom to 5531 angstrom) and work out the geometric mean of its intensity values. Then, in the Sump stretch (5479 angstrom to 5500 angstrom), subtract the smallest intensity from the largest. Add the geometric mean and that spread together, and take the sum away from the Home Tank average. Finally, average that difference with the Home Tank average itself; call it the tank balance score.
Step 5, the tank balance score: 3.89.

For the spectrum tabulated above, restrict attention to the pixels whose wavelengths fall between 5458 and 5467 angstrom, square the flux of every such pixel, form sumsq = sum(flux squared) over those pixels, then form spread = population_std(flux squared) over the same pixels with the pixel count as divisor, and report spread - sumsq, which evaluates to -553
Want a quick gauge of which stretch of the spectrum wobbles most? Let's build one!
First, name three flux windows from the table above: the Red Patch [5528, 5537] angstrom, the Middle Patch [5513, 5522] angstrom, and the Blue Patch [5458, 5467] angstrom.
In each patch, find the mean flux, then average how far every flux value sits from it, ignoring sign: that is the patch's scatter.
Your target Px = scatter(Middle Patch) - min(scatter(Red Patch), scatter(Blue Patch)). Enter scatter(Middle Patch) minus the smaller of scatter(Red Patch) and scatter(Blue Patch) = -0.13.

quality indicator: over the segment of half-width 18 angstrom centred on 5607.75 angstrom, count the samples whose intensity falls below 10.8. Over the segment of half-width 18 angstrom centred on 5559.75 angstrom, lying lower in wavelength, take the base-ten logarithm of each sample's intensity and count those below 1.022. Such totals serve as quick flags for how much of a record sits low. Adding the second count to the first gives 18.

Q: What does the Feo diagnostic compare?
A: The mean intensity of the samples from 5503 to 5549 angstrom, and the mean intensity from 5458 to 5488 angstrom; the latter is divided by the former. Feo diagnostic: 0.90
